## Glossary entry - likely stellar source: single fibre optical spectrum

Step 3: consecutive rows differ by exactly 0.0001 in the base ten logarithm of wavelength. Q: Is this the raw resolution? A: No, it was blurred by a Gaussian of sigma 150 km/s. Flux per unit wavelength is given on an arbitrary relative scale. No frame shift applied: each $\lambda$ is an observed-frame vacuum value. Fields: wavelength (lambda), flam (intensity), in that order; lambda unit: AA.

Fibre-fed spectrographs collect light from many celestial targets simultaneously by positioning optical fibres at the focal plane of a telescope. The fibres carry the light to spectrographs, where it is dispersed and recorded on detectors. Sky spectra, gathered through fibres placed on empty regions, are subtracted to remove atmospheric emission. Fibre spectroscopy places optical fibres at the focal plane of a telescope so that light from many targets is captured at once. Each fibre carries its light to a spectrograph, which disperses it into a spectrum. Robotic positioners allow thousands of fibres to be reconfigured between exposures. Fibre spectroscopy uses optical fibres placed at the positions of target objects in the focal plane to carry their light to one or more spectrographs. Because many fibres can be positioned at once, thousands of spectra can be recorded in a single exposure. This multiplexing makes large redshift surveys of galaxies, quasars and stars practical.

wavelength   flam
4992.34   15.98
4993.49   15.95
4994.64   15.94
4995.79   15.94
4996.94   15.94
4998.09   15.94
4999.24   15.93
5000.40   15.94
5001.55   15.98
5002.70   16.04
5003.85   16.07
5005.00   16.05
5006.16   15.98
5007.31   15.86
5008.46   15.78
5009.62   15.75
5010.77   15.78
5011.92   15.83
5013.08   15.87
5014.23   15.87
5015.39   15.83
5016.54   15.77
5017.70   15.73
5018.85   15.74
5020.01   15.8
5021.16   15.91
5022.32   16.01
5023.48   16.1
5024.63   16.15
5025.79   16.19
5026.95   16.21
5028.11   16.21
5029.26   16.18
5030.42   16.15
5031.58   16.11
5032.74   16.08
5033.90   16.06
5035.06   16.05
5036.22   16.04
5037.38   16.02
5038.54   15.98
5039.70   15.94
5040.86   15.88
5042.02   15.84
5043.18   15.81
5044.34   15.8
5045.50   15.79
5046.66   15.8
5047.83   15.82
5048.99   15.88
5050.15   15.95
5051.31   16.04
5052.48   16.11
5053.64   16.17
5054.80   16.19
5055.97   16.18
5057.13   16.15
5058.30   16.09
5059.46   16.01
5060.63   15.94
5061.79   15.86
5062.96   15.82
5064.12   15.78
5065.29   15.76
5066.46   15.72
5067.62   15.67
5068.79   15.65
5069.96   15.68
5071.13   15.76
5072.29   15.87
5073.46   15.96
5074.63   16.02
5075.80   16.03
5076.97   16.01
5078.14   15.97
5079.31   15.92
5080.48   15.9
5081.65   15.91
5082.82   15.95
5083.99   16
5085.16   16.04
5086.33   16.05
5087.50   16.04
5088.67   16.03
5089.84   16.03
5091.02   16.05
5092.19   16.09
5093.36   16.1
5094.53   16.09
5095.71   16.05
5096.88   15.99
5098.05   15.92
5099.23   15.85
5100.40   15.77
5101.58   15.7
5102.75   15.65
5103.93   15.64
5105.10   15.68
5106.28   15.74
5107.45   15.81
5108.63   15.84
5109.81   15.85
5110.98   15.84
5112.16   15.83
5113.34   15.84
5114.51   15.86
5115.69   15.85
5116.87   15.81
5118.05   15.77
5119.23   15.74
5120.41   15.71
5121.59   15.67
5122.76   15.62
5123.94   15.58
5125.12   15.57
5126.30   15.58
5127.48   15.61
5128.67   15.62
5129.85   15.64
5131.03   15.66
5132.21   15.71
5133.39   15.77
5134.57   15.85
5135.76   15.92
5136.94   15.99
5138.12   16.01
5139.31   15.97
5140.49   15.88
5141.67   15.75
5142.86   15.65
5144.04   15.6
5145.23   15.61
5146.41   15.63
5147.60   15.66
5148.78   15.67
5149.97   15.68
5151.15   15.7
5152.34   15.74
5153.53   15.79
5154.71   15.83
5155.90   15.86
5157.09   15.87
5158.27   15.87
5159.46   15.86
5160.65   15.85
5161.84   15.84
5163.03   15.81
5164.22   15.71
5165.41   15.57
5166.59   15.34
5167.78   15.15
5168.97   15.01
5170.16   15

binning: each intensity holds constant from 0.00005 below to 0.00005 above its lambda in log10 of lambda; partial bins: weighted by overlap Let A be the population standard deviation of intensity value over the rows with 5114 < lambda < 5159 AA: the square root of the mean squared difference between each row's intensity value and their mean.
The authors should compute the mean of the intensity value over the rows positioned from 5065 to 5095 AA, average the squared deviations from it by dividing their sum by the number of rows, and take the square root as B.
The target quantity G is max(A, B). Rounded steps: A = 0.122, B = 0.14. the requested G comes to 0.139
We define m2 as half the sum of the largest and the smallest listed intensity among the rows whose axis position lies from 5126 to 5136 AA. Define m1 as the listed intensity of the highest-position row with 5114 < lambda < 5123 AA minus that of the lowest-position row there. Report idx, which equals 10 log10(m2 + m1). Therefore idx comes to 11.9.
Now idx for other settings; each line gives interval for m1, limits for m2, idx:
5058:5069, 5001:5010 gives 11.9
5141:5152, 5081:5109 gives 12.0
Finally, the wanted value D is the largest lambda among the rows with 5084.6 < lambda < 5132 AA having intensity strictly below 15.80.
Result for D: 5131.03 AA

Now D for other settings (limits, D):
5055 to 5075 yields 5071.13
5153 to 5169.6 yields 5168.97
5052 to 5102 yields 5101.58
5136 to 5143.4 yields 5142.86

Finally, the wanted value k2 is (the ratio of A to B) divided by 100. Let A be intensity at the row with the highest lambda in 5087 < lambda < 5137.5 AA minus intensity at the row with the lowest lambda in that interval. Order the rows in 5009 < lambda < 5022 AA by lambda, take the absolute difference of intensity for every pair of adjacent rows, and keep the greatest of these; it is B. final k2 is 0.00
